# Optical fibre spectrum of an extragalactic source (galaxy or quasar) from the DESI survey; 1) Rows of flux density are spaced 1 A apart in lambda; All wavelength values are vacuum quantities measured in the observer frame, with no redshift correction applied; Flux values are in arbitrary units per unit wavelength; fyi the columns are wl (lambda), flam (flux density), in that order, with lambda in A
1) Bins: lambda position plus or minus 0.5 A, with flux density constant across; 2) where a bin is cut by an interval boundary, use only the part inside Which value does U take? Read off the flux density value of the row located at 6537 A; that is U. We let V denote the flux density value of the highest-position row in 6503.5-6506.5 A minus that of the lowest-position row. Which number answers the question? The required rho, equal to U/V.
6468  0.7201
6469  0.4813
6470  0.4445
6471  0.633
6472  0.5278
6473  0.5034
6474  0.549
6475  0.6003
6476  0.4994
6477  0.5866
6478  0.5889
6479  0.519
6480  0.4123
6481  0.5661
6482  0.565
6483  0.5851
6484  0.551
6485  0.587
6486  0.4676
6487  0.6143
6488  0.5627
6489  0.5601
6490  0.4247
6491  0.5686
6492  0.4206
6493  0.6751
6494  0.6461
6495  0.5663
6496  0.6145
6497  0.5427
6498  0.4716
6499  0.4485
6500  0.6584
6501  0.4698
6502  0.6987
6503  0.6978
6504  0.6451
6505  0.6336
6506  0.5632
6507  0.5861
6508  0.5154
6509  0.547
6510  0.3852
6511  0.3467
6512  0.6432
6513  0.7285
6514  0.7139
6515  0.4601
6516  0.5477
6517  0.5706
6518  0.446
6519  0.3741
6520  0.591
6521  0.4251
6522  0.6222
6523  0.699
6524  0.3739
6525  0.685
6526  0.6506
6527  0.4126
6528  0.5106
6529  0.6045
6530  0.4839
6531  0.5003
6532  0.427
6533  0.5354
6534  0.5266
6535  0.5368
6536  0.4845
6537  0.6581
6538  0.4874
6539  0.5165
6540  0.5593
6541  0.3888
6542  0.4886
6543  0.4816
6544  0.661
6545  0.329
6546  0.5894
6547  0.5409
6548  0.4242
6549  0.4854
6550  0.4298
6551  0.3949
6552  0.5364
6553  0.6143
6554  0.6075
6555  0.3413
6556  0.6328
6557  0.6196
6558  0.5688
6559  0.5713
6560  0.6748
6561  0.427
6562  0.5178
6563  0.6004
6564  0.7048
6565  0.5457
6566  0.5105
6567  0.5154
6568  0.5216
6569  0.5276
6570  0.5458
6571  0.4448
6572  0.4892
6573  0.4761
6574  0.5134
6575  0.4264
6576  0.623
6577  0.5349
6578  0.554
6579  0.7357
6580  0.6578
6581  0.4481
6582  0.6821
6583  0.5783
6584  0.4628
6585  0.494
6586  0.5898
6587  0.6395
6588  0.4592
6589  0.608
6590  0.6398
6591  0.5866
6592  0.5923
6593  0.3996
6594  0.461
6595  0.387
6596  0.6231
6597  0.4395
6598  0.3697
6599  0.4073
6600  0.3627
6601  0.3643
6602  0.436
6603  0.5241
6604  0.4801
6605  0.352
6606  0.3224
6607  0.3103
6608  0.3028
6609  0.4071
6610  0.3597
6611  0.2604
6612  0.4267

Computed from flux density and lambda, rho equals -8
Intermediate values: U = 0.6581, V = -0.08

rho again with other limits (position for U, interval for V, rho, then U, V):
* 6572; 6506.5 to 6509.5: -13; 0.4892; -0.04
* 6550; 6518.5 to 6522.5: 2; 0.4298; 0.25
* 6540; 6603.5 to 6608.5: -3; 0.5593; -0.18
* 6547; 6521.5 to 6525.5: 9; 0.5409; 0.06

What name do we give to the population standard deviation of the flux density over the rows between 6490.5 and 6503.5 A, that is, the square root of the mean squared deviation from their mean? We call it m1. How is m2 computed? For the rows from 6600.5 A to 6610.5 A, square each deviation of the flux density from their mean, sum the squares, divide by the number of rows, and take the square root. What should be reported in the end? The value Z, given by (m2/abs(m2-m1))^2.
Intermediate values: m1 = 0.095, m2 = 0.071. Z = 9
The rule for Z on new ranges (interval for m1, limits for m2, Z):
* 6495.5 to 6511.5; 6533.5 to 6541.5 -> 5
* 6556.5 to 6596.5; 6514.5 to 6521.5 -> 68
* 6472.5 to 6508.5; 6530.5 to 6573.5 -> 71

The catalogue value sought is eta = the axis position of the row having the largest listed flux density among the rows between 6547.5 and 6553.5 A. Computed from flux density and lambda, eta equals 6553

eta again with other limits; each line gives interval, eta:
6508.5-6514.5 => 6513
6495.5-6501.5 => 6500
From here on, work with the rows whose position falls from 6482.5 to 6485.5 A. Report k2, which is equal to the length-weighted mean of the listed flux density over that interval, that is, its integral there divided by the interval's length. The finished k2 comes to 0.57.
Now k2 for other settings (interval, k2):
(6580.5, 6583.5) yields 0.57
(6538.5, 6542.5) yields 0.49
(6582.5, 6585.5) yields 0.51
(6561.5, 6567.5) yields 0.57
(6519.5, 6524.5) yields 0.54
